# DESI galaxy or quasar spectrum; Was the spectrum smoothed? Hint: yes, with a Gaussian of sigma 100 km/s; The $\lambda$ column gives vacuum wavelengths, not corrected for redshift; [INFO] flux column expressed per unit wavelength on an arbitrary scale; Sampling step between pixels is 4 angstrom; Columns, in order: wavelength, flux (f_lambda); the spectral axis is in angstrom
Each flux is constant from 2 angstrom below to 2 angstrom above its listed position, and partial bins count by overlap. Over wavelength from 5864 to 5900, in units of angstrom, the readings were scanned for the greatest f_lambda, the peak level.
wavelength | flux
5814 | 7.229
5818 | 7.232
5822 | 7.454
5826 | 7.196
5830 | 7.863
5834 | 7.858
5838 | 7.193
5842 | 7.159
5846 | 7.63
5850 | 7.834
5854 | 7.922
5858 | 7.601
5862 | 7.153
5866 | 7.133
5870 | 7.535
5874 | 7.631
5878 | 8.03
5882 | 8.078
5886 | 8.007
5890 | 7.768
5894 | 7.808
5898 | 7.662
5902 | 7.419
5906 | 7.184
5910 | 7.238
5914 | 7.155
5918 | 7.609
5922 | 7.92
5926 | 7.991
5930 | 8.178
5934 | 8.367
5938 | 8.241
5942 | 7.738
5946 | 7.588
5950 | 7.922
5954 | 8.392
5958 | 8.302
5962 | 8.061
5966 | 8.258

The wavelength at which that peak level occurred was 5882 angstrom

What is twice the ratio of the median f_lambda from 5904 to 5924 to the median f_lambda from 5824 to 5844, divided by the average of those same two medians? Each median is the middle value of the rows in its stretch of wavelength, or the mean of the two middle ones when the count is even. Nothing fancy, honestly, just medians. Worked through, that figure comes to 0.279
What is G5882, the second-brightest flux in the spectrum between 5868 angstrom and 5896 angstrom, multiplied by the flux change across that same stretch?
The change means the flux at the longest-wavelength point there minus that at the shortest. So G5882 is 2.2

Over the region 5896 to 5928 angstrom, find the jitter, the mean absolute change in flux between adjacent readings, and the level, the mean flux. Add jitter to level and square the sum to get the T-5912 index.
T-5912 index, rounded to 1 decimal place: 59.7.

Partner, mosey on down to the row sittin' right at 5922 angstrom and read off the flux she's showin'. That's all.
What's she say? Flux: 7.92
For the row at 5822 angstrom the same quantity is 7.454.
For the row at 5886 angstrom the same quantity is 8.007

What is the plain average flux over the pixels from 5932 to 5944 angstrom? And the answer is 8.12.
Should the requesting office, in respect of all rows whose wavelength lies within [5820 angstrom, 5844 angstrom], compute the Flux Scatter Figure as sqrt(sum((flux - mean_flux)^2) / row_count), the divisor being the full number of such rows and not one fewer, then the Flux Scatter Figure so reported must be 0.303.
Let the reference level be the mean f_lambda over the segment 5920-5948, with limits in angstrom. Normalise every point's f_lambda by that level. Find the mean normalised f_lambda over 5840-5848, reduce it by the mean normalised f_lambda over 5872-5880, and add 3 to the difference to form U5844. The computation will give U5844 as 2.95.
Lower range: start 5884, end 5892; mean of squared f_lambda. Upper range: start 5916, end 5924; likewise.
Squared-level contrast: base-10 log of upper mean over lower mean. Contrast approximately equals -0.01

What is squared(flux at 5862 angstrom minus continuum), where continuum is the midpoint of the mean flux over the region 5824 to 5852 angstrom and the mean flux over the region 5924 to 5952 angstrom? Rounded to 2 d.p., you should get 0.38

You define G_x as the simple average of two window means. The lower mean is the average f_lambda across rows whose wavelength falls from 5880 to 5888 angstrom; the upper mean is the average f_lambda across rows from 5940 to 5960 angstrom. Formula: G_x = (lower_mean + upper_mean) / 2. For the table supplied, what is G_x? 8.02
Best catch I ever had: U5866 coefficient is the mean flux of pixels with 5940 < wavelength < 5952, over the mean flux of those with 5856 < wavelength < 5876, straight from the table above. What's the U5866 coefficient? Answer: 1.05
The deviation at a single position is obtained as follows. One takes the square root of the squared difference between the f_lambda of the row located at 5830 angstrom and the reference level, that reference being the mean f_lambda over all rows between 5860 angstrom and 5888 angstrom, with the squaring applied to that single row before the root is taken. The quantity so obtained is 0.21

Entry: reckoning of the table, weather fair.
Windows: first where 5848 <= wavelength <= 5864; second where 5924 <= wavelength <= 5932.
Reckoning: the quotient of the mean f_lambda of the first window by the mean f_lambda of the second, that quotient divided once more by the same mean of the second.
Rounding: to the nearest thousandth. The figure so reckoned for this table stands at 0.117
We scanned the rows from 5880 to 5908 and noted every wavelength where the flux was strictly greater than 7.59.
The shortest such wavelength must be 5882 angstrom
